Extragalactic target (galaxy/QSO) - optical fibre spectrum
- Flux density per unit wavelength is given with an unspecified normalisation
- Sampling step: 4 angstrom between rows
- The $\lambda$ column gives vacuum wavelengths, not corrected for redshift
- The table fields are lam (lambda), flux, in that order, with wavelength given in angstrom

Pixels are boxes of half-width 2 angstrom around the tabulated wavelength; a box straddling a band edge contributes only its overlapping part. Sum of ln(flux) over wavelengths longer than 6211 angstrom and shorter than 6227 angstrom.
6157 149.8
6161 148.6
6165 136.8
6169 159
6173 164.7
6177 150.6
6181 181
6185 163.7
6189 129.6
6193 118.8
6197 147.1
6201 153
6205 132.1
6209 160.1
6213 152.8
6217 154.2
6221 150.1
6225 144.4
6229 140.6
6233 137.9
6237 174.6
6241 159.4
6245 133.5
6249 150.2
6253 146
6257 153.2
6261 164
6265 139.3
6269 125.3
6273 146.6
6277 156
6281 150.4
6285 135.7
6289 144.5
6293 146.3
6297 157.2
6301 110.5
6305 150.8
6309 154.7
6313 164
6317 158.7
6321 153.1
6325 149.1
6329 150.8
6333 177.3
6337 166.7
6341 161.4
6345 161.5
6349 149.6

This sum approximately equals 20.1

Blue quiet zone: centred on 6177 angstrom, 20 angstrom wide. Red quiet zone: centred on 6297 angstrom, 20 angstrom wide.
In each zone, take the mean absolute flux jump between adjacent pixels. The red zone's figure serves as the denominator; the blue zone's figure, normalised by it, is 0.68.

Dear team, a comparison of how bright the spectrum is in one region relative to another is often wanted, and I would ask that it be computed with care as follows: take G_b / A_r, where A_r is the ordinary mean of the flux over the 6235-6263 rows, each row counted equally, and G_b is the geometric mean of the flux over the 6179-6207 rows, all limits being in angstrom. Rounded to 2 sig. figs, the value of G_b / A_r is 0.94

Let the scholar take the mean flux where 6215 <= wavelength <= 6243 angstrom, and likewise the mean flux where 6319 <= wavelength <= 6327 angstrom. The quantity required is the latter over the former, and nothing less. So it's 1.00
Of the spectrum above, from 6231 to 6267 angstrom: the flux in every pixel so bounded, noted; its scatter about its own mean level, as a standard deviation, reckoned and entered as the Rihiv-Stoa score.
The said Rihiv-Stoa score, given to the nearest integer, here 13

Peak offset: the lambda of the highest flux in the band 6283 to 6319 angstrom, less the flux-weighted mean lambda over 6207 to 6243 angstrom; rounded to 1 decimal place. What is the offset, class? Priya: 87.9 angstrom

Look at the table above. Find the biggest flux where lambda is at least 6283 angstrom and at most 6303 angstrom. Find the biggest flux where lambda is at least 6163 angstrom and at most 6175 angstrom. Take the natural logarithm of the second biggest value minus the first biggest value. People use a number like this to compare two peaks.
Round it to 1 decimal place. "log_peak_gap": 2.0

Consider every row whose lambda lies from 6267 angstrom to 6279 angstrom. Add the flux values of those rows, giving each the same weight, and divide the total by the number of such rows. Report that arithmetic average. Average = 143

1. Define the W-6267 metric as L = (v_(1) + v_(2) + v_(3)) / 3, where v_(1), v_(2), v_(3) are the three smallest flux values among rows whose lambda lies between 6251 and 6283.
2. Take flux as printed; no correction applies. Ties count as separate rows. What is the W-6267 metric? 137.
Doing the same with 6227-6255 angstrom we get 137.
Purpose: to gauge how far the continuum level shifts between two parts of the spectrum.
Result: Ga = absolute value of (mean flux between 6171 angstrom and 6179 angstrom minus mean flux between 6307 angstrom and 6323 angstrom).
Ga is 0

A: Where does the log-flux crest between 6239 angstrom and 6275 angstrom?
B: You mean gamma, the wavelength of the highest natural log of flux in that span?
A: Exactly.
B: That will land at 6261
